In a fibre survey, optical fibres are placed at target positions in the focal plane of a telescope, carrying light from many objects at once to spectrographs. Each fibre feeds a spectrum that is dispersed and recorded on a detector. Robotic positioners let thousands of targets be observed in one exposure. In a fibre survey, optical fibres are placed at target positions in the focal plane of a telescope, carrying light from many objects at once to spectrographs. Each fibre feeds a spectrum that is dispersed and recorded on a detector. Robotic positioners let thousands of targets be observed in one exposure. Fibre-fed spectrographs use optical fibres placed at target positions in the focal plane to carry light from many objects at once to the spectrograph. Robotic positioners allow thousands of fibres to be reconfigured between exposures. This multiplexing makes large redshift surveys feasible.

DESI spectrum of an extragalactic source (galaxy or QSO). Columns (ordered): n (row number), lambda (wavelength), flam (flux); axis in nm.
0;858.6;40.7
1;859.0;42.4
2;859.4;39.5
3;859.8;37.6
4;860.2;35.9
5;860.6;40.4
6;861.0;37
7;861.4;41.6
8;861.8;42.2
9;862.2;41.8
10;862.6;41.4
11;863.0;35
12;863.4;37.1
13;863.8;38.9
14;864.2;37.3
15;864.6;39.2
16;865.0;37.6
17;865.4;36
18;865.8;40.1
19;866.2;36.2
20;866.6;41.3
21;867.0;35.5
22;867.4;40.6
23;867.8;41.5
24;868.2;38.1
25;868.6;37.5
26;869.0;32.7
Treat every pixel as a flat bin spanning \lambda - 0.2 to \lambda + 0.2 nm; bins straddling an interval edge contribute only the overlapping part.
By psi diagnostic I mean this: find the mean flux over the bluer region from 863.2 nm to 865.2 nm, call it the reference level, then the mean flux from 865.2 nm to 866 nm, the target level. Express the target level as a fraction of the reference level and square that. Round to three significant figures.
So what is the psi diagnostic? 1.00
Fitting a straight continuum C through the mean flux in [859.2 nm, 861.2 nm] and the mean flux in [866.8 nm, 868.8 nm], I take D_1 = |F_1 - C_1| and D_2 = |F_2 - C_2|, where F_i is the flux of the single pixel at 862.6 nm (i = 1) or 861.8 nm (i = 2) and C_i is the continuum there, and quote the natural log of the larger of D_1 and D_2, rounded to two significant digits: 1.4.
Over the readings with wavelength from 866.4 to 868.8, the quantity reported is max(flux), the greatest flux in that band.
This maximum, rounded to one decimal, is 41.5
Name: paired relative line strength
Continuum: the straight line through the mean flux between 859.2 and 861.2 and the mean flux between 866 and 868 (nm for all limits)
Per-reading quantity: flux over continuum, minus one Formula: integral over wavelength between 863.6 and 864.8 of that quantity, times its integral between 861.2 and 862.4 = -0.001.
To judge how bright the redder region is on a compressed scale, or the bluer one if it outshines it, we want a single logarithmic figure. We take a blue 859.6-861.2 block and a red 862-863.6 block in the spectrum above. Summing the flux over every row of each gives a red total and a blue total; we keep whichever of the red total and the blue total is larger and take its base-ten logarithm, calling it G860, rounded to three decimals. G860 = 2.191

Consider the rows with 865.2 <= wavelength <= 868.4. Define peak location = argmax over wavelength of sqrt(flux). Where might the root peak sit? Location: 867.8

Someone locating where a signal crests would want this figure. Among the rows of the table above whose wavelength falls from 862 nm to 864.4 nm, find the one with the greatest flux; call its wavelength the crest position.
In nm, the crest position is 862.2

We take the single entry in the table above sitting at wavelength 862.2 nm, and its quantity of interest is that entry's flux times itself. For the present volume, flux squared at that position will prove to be 1747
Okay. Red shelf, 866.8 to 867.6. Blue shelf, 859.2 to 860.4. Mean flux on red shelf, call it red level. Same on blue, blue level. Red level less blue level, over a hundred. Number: 0.004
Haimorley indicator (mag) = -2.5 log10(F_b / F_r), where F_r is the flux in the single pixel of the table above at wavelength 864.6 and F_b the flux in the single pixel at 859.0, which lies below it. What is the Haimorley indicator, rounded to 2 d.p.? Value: -0.09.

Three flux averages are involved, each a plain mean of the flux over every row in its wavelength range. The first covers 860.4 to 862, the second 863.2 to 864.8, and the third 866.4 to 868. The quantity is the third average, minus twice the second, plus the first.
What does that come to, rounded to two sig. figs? 3.8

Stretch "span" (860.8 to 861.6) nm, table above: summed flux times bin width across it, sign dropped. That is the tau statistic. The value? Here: 31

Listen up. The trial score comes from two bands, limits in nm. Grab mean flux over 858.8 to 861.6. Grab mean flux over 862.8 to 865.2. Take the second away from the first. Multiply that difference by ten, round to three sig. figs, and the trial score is 16.8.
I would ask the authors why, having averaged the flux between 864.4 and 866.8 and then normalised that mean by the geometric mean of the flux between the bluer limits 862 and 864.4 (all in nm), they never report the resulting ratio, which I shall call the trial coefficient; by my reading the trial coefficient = 1.00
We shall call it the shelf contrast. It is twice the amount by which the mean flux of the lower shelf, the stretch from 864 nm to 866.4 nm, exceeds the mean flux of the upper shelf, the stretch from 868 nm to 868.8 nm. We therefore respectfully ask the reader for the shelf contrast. -0.1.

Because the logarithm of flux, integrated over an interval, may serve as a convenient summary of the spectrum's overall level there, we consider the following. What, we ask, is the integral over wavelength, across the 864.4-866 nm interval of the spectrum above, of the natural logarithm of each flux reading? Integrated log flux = 5.83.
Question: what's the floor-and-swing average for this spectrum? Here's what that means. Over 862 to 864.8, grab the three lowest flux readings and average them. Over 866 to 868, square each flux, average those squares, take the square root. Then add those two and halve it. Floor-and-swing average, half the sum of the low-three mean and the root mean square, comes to 37.8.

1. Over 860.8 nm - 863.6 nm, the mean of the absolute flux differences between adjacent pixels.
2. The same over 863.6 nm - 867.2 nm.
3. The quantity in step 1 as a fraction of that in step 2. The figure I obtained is 0.76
